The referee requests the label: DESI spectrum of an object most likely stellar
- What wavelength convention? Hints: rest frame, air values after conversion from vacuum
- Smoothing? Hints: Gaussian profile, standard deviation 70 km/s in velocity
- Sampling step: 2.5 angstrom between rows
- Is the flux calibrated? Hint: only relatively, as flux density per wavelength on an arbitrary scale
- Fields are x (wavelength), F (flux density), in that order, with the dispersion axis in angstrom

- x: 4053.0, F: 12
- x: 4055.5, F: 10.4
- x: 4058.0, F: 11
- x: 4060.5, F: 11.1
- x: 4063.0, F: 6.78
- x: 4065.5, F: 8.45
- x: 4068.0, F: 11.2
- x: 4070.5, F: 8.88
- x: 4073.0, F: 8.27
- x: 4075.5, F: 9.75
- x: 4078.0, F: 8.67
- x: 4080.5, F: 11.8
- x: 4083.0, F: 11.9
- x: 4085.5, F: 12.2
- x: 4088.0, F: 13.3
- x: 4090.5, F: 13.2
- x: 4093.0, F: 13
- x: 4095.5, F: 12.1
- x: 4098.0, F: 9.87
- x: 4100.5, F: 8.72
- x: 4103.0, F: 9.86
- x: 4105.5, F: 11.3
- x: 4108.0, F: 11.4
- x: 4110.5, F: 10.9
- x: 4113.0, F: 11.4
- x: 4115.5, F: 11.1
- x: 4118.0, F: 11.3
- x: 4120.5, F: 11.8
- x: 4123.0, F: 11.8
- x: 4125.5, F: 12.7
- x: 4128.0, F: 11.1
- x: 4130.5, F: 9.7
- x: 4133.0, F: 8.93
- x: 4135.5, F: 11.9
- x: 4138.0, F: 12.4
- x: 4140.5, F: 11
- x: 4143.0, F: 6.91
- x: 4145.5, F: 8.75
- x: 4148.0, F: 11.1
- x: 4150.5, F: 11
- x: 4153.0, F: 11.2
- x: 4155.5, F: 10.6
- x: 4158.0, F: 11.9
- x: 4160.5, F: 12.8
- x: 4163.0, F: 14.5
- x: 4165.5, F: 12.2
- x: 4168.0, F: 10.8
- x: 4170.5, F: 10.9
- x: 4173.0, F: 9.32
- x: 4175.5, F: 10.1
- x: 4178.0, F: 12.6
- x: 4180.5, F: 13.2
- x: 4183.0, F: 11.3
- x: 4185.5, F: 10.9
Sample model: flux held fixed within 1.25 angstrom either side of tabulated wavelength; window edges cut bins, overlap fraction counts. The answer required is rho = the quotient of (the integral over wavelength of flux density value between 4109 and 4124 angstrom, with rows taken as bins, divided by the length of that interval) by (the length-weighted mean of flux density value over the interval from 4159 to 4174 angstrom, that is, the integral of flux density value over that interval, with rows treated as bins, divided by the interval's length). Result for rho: 0.96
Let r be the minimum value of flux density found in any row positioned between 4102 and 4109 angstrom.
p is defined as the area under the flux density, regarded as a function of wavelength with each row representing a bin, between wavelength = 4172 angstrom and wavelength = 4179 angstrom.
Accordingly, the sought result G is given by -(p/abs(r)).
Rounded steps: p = 75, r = 9.86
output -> -7.6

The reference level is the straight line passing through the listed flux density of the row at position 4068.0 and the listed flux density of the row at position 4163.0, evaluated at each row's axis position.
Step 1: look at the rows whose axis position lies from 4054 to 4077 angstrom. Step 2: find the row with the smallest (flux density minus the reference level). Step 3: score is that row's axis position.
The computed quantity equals 4063.0 angstrom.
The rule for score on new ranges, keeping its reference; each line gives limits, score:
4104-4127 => 4110.5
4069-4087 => 4073.0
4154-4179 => 4173.0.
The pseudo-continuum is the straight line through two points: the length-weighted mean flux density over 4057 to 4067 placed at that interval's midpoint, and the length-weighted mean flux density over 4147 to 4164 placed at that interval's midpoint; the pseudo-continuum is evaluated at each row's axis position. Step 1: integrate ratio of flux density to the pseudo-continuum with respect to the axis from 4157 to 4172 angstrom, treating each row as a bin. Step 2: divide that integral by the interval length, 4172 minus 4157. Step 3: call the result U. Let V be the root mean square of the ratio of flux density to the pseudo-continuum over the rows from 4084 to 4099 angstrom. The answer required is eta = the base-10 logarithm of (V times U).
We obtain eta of 0.09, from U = 1.01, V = 1.22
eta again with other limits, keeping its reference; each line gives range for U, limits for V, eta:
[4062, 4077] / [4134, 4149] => -0.07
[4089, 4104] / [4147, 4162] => 0.02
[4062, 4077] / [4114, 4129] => 0.00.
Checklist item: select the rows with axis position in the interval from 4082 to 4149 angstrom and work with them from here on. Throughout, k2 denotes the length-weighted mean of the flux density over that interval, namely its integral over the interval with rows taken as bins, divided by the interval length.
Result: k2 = 11.1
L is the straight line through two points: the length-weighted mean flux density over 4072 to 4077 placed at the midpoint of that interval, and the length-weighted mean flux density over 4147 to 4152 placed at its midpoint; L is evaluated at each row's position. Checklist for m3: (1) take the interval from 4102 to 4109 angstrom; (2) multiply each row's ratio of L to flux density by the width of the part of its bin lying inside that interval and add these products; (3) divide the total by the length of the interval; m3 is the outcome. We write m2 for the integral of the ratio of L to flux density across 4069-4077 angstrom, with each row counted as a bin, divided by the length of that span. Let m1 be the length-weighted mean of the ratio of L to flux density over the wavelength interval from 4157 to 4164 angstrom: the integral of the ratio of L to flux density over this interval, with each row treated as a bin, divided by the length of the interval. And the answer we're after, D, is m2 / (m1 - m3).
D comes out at -27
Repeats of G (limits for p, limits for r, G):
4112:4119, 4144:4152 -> -9.0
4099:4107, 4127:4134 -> -9.0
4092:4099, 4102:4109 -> -8.3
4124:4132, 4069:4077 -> -10.8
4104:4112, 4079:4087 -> -7.6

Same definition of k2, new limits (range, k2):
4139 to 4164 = 11.0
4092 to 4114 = 10.9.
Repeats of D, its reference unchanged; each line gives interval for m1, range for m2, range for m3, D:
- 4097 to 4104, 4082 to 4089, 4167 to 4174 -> -8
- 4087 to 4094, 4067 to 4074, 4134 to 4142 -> -4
